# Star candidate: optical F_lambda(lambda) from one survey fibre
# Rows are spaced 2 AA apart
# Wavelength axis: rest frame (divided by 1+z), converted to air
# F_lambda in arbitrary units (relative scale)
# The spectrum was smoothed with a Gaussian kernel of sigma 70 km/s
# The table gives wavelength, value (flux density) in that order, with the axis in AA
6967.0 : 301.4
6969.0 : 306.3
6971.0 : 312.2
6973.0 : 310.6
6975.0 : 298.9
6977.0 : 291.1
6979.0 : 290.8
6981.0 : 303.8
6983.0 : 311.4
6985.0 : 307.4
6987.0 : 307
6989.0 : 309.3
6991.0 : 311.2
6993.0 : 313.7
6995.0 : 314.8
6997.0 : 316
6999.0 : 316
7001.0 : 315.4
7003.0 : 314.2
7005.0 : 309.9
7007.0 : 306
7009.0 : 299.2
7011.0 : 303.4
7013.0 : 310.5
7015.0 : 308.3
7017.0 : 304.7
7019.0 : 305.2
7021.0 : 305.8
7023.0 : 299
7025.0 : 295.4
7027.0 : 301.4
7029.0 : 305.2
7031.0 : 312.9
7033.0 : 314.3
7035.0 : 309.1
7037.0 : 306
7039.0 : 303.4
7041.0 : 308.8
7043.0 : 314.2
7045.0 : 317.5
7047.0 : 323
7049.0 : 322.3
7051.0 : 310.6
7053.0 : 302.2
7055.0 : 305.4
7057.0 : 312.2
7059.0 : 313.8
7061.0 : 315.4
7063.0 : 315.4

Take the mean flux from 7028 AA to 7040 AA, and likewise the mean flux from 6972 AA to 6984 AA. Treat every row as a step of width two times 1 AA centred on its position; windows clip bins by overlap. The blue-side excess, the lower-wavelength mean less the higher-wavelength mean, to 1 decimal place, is -7.4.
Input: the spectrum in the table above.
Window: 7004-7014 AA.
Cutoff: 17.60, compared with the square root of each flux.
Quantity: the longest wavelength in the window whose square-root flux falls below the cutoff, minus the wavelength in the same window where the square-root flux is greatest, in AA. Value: -2 AA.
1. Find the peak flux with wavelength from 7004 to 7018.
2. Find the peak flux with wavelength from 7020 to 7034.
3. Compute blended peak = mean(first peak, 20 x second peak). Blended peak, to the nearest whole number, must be 3298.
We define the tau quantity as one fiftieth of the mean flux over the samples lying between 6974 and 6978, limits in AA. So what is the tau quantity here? 5.90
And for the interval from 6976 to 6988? 6.04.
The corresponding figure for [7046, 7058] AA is 6.25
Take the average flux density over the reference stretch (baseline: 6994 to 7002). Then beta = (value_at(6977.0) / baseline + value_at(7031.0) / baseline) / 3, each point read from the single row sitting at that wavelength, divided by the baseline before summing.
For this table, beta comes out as 0.638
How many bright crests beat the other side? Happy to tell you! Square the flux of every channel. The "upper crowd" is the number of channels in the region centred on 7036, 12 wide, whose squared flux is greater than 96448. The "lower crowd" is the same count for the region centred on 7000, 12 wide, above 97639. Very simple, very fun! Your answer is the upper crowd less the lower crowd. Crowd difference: -3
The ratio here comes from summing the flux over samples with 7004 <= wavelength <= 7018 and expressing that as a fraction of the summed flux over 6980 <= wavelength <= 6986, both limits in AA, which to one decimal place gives 2.3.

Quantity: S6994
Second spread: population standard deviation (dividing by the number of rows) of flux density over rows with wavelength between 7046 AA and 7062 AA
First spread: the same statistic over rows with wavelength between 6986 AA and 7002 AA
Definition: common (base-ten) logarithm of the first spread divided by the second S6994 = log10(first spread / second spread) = -0.33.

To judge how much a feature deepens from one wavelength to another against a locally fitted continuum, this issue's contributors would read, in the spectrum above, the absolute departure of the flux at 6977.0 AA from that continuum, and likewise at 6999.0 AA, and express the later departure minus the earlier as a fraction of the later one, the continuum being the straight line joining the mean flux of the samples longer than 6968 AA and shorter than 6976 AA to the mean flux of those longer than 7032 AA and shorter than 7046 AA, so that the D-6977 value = -1.1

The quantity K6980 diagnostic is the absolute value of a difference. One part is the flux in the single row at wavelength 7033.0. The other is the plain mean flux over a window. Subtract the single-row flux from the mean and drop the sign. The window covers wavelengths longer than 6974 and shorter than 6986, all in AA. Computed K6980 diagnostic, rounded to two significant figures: 14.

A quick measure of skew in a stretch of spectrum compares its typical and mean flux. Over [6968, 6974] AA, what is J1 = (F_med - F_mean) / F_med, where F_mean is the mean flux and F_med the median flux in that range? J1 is 0.0029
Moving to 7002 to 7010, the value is 0.0020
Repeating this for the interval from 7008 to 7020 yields -0.0009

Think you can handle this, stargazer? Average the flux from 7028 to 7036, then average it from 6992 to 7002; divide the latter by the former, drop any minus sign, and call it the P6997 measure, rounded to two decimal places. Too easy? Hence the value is 1.02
